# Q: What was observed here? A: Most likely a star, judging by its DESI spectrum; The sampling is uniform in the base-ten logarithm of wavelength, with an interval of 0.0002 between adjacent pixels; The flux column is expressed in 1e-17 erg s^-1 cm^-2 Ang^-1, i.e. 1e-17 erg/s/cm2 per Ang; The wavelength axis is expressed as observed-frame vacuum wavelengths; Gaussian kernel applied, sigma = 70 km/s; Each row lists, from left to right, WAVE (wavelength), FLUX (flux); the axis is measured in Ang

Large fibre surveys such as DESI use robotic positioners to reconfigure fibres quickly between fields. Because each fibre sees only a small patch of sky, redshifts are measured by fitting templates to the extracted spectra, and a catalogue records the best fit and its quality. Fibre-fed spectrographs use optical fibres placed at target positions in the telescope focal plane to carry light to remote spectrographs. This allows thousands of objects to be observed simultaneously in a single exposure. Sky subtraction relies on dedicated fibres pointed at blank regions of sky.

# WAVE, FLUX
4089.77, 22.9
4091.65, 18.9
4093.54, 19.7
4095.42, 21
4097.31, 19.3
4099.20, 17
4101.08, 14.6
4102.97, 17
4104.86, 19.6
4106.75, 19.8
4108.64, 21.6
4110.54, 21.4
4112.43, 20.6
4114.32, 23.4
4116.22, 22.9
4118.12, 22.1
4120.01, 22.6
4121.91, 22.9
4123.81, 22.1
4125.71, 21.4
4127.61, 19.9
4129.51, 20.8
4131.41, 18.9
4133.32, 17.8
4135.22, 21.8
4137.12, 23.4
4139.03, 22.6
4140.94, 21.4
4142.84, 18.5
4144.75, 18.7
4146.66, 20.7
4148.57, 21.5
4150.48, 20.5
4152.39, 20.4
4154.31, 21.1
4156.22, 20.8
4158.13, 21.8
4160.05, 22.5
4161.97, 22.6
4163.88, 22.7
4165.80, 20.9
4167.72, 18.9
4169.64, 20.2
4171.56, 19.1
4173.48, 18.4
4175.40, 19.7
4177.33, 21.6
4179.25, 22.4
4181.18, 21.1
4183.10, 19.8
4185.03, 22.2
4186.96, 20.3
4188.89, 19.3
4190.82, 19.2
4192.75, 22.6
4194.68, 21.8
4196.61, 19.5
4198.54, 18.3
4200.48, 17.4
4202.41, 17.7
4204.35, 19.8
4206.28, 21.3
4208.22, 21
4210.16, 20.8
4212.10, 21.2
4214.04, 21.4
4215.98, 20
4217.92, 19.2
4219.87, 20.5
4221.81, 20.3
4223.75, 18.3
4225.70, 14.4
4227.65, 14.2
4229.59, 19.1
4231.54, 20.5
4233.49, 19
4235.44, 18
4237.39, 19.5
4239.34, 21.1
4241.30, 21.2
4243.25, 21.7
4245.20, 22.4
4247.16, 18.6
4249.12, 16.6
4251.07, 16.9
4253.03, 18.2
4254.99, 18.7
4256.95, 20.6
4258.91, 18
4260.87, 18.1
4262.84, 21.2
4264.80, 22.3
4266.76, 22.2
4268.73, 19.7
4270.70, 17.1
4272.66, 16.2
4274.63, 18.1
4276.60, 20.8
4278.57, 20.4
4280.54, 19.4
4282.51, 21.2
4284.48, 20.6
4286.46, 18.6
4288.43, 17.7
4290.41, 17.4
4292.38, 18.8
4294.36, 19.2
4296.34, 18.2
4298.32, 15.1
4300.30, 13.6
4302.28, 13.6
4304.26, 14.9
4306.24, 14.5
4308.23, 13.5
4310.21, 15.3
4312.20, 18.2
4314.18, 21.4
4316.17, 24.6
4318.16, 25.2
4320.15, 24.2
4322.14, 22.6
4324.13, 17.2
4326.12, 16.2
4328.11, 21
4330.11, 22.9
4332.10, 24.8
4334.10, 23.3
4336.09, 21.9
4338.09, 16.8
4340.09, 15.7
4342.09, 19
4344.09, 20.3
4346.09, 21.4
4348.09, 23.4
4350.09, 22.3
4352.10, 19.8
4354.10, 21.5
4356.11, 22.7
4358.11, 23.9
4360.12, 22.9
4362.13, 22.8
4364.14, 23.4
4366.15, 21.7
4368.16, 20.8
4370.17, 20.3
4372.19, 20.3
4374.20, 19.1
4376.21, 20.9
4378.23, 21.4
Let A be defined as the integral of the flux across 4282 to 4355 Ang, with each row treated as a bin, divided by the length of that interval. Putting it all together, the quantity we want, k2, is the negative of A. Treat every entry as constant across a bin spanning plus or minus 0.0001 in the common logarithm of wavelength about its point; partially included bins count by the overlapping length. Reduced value -19.3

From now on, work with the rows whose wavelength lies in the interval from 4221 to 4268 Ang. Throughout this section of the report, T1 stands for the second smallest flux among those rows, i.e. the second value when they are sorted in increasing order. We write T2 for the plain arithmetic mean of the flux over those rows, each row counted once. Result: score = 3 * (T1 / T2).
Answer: 2.25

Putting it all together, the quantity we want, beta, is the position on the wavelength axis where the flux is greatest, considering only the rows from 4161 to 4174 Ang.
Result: 4163.88 Ang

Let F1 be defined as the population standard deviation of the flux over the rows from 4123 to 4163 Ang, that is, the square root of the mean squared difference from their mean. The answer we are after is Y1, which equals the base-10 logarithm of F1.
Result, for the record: 0.162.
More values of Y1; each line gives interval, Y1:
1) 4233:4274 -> 0.289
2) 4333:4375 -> 0.326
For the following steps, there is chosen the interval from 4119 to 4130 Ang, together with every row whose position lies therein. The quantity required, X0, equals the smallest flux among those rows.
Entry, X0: 19.9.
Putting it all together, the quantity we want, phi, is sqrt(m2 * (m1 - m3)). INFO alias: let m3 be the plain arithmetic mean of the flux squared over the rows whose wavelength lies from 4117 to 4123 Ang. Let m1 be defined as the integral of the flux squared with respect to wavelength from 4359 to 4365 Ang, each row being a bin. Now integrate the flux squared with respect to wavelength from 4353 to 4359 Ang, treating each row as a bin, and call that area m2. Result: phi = 2872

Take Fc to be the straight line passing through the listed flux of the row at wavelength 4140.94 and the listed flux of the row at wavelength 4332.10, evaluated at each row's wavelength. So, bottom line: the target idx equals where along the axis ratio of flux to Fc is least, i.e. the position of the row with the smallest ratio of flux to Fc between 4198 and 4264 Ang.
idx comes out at 4227.65 Ang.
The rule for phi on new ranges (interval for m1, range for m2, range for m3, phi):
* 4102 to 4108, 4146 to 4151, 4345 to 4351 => 1909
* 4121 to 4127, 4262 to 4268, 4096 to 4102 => 2736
